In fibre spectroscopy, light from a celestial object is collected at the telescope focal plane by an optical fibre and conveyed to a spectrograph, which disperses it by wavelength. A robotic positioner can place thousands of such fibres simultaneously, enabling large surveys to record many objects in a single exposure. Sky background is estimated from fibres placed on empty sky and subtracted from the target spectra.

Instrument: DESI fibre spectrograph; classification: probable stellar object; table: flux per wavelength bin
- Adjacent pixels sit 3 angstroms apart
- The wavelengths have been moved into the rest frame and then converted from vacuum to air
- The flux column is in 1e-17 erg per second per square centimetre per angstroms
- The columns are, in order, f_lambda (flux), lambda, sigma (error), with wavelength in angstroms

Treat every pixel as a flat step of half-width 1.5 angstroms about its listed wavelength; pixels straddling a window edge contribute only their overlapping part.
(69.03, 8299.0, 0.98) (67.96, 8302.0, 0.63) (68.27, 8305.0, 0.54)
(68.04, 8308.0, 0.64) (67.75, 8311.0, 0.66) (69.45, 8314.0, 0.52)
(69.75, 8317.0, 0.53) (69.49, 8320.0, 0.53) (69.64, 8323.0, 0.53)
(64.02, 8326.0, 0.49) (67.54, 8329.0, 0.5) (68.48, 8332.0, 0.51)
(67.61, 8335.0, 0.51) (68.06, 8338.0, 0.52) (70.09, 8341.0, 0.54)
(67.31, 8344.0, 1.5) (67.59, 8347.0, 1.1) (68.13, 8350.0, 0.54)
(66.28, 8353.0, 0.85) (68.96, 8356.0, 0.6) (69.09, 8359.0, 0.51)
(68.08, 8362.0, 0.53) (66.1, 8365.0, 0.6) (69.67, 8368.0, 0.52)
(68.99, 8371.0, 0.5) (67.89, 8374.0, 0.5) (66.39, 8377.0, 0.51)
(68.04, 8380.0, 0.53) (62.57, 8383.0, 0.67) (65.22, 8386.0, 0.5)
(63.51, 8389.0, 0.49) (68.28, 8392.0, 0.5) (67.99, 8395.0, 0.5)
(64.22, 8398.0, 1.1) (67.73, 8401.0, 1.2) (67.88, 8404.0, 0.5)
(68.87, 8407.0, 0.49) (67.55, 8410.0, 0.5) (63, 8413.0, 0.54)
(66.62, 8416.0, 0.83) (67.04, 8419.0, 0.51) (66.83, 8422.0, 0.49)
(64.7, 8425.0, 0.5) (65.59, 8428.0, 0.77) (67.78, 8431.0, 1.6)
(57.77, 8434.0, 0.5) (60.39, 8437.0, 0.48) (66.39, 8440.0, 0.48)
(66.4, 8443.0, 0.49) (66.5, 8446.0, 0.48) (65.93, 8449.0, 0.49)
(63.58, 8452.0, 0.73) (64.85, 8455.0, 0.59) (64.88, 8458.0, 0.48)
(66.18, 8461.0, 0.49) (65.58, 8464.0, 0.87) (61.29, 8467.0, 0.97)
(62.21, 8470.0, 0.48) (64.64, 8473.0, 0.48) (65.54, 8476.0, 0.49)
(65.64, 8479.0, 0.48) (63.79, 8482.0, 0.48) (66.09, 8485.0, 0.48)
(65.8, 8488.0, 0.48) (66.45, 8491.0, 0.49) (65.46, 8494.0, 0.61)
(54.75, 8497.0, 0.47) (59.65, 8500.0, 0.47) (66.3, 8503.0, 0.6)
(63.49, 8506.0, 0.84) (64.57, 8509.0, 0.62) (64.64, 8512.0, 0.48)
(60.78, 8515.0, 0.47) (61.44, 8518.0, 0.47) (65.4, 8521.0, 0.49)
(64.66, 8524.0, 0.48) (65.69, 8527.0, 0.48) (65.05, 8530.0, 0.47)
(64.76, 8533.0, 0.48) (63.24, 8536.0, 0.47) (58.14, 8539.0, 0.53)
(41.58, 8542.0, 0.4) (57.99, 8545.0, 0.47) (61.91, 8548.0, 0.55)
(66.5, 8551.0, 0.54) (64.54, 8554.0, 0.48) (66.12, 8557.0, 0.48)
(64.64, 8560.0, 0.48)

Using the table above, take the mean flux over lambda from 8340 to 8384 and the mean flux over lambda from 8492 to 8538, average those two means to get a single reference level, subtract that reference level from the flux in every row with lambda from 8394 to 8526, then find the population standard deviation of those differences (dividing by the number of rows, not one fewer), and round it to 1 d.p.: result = 2.8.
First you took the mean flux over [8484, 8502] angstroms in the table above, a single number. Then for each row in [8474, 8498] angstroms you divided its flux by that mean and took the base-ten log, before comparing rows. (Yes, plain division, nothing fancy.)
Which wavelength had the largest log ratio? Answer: 8491.0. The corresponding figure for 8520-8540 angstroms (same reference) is 8527.0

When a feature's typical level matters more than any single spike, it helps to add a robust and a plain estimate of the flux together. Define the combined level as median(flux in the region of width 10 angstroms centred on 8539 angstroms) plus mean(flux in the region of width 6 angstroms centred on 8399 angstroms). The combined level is 124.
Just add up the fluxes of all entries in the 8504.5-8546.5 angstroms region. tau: 861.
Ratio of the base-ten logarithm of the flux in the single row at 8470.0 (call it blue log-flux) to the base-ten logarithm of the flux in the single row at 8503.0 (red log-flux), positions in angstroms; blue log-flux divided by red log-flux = 0.98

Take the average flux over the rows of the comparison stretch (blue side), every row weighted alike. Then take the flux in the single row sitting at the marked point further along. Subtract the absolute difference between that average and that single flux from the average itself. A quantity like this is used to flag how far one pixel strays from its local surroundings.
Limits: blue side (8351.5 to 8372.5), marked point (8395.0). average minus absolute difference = 68.0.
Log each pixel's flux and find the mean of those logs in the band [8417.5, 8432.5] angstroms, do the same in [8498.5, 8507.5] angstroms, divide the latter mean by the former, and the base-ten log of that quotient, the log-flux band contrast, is -0.0053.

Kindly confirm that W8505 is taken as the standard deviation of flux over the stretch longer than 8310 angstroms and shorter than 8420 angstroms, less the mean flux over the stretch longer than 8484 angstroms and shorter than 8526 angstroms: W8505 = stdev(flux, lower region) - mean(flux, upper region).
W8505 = -61.6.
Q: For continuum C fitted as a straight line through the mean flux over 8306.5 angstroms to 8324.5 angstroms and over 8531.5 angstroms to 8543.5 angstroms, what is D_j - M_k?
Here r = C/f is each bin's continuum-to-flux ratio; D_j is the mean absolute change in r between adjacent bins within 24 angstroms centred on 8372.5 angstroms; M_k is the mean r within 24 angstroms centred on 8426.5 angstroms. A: -0.945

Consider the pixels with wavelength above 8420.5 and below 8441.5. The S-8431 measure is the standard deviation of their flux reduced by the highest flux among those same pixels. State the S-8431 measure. -64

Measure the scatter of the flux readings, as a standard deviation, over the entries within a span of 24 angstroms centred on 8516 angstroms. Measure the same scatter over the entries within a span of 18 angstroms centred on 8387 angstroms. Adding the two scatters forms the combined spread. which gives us 4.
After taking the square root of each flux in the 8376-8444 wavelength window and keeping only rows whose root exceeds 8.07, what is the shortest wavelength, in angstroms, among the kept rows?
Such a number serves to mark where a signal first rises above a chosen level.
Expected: 8377.0 angstroms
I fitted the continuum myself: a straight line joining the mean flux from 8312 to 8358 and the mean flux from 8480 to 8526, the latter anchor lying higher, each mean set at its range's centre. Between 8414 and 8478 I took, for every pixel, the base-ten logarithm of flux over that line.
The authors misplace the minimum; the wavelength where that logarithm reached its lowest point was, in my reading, 8434.0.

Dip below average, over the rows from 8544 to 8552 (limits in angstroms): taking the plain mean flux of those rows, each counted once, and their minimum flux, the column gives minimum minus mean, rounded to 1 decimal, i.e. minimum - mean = -4.1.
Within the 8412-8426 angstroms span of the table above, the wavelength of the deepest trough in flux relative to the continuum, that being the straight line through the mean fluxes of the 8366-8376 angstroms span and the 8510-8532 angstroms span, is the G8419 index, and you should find 8413.0 angstroms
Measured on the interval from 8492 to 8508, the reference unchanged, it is 8497.0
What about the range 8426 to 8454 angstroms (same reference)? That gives 8434.0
